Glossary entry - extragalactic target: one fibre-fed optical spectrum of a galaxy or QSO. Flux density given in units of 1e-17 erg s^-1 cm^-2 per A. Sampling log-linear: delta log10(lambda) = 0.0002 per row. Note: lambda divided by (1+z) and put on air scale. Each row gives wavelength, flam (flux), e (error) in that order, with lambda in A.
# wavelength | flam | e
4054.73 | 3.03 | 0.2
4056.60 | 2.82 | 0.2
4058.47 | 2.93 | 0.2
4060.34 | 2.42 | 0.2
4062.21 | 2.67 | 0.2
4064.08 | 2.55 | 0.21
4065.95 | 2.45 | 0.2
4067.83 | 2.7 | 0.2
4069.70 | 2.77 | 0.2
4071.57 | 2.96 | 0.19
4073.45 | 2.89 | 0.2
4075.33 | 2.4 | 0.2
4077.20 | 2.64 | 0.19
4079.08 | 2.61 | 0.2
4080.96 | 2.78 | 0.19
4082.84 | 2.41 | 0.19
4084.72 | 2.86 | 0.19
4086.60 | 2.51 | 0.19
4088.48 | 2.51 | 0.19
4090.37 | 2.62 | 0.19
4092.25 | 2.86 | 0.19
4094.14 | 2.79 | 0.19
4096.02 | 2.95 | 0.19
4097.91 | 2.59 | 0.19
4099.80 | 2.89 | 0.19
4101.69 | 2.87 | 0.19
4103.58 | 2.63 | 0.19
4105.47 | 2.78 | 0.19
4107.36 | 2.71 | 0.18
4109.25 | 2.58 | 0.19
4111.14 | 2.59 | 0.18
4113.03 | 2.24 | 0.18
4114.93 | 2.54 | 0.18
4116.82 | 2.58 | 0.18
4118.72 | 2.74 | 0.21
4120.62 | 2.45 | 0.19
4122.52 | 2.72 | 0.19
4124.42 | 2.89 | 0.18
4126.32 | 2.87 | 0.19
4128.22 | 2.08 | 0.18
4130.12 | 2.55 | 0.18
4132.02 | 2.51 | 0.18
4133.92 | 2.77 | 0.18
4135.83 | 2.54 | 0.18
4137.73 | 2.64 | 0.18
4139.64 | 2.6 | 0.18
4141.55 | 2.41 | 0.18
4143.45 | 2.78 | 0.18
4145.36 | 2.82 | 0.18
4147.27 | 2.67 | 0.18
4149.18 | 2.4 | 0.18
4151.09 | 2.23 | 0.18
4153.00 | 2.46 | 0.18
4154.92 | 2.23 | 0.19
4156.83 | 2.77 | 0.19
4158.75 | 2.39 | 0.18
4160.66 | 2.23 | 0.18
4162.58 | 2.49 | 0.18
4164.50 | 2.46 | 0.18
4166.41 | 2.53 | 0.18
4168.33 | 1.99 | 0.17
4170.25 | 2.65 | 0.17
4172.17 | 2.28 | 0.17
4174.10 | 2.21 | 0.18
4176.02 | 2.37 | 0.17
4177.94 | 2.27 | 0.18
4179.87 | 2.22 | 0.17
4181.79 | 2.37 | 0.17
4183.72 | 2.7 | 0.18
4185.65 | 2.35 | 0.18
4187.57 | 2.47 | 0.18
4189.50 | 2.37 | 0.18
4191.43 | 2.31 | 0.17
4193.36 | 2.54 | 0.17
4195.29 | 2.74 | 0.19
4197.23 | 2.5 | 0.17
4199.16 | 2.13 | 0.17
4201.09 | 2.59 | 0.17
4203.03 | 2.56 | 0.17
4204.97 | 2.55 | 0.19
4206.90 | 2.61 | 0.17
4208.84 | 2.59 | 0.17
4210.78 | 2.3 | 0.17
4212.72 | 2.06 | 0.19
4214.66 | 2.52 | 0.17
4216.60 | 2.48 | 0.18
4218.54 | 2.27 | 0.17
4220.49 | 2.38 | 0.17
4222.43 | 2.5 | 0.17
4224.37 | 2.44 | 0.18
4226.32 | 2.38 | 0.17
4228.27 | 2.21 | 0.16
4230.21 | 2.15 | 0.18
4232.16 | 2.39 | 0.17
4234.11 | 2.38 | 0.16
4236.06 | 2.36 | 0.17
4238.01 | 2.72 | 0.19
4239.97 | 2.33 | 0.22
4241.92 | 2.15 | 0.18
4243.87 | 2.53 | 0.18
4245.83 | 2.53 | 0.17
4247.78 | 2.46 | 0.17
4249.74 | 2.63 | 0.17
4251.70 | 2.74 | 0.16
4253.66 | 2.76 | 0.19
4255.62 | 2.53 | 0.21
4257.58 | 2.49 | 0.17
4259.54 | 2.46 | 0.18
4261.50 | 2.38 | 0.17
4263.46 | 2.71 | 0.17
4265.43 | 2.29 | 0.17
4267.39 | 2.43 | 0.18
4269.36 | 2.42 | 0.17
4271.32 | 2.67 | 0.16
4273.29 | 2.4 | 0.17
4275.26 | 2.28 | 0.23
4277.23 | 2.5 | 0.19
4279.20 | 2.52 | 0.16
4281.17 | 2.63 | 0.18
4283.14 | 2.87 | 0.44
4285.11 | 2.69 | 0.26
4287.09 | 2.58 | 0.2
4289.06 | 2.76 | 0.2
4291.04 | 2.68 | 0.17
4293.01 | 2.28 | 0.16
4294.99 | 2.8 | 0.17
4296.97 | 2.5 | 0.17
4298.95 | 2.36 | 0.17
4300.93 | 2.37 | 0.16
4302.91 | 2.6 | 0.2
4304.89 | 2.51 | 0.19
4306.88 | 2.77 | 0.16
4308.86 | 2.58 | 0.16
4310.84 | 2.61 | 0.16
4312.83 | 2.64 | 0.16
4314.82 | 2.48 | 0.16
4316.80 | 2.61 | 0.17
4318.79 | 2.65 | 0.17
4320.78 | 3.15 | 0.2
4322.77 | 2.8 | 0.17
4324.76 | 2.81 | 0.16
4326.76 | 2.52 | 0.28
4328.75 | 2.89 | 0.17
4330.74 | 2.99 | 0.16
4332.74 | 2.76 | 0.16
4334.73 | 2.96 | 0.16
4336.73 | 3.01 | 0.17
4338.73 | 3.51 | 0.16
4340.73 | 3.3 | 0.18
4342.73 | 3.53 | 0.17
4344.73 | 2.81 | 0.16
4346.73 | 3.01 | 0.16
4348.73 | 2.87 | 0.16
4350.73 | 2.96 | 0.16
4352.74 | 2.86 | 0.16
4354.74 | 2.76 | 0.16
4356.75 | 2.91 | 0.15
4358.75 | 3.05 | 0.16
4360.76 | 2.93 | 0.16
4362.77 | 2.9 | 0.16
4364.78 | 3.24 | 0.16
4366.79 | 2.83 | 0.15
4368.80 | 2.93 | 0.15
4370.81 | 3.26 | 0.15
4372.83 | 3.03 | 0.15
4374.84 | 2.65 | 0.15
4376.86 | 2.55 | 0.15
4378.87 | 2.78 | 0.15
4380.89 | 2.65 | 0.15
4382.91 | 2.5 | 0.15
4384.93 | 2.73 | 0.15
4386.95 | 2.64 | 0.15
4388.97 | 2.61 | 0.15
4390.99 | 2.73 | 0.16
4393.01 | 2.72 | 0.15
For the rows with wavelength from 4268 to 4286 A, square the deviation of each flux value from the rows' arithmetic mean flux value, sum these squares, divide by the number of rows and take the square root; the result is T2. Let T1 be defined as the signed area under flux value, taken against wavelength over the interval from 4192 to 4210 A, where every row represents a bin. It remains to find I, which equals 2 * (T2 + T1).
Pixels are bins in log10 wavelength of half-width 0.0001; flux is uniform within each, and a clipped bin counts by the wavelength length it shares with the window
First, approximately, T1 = 45.5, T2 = 0.169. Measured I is 91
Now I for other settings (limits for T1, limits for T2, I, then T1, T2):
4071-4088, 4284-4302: 91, 45.3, 0.179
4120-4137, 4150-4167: 89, 44.2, 0.167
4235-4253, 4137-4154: 90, 45.0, 0.183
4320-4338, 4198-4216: 104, 51.9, 0.202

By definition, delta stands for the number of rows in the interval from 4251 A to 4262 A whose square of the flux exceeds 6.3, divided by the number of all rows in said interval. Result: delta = 0.5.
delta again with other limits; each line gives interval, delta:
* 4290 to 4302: 0.3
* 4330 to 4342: 1.0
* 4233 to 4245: 0.3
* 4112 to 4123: 0.7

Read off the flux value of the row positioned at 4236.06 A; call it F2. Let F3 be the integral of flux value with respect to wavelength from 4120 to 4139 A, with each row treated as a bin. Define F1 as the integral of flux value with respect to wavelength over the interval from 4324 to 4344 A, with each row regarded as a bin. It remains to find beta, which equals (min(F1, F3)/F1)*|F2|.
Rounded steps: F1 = 60.5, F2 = 2.36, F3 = 49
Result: 1.93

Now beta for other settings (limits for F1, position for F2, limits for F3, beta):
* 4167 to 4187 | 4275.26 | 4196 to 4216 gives 2.28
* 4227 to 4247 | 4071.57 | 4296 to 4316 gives 2.96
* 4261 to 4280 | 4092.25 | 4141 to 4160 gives 2.86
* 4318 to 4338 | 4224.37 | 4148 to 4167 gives 1.96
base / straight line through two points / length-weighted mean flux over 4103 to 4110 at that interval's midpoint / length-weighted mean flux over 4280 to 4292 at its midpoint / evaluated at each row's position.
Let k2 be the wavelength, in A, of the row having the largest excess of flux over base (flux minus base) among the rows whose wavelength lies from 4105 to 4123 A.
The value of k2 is 4105.47 A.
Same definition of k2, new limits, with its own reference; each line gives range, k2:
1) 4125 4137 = 4126.32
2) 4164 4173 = 4170.25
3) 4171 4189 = 4183.72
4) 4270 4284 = 4283.14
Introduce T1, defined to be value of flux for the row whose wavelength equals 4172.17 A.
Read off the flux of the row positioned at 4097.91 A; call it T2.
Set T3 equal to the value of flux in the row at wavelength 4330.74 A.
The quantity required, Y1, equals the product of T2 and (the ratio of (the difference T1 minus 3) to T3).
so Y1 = -0.6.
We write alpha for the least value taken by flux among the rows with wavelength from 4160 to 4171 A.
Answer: 1.99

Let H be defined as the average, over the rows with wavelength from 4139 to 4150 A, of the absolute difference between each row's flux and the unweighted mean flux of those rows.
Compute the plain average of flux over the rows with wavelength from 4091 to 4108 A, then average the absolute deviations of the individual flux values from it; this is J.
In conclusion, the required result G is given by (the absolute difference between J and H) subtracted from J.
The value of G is 0.05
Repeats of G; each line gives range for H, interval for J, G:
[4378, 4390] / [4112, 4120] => 0.07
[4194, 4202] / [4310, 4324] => 0.13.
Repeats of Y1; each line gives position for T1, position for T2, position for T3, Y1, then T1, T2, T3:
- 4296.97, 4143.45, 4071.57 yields -0.5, 2.5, 2.78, 2.96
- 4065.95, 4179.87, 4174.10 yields -0.6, 2.45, 2.22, 2.21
